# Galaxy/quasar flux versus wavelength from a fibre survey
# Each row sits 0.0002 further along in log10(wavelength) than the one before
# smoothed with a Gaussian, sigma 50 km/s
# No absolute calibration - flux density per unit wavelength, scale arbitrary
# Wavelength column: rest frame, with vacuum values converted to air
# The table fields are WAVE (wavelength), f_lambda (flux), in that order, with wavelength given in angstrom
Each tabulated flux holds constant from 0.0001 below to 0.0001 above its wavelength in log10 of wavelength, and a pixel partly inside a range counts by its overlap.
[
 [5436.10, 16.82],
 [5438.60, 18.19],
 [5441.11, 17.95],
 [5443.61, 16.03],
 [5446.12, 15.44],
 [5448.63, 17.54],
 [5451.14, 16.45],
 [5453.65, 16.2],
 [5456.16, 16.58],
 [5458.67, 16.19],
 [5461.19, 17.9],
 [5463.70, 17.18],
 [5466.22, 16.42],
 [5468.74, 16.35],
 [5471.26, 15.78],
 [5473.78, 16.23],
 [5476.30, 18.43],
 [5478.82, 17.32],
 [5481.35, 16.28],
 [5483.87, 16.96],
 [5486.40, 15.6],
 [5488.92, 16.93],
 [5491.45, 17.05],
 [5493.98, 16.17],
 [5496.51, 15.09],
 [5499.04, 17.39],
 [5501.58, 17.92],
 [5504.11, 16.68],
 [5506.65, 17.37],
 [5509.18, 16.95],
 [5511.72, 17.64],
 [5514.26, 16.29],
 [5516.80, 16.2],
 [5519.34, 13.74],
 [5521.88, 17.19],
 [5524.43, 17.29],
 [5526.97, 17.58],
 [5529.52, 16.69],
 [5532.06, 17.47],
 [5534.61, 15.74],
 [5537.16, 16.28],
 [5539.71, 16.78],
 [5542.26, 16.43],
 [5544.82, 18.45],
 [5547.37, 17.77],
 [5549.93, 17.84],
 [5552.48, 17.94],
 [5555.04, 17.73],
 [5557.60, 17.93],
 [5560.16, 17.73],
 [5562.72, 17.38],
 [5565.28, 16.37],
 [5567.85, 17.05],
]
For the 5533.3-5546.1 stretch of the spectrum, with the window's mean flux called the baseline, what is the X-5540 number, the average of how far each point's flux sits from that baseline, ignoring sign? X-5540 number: 0.70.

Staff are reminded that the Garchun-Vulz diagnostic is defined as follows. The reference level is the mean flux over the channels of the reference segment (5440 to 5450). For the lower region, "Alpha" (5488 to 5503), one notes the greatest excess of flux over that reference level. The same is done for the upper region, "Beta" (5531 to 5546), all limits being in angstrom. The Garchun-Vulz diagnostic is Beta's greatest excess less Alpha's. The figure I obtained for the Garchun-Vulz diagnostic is 0.5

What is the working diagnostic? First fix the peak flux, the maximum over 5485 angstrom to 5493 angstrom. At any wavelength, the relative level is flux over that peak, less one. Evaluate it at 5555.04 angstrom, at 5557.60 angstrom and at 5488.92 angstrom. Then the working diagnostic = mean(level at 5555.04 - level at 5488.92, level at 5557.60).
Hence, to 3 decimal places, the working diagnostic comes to 0.049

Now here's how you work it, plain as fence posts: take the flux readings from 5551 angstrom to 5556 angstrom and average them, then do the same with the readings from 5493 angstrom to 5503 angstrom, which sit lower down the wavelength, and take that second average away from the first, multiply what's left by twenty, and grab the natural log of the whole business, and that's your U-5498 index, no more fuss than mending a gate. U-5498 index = 3.2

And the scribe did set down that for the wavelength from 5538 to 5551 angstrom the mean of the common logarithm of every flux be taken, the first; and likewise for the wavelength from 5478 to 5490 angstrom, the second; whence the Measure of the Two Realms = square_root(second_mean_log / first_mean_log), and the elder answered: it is 0.99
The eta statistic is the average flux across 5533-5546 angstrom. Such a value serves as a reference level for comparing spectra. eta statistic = 16.7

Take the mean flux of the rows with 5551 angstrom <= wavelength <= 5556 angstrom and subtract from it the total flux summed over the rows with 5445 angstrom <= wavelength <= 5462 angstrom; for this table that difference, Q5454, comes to -98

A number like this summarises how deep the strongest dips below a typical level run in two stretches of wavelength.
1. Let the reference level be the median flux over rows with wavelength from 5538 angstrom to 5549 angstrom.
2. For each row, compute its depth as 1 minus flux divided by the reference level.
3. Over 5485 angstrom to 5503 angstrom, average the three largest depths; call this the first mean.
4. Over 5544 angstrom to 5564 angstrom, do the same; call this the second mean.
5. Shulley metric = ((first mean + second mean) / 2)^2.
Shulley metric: 0.001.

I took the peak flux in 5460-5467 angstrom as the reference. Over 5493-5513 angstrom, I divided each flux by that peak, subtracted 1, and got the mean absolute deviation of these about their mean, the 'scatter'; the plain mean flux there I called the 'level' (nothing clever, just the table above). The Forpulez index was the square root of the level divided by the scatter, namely 21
